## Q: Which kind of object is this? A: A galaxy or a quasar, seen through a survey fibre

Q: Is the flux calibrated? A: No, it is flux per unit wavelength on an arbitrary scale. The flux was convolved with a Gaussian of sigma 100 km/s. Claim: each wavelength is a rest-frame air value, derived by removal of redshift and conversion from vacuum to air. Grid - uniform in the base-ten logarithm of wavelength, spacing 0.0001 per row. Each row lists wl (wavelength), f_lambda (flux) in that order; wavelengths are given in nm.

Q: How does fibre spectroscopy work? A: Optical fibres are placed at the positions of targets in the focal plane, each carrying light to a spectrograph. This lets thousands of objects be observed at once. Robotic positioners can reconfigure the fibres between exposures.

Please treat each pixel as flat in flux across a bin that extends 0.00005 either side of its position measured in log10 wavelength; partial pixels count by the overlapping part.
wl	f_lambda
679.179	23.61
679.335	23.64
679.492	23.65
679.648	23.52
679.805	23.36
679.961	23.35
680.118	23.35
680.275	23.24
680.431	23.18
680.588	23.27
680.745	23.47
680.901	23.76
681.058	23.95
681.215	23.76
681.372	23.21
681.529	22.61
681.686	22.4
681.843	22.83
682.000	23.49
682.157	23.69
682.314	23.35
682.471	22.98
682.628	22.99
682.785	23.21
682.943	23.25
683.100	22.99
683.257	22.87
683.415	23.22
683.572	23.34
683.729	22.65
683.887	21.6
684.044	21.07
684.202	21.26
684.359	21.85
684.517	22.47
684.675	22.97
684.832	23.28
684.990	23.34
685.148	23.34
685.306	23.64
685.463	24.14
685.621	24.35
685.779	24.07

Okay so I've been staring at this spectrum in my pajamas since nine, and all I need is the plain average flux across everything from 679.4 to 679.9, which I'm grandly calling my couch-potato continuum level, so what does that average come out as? 23.5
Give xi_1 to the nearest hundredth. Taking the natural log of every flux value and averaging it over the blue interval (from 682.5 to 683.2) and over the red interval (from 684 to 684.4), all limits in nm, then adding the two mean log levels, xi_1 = 6.20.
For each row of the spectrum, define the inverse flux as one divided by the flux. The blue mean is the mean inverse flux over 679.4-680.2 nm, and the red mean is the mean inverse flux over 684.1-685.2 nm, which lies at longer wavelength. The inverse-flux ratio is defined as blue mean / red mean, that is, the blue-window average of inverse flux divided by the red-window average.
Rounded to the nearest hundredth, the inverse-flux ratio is 0.96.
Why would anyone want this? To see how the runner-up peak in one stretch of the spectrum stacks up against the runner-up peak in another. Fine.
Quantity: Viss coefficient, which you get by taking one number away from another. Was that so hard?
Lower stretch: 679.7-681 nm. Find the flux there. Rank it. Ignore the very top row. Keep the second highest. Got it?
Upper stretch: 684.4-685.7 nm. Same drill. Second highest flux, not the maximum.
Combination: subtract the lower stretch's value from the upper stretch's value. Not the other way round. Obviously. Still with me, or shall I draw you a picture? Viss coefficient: 0.7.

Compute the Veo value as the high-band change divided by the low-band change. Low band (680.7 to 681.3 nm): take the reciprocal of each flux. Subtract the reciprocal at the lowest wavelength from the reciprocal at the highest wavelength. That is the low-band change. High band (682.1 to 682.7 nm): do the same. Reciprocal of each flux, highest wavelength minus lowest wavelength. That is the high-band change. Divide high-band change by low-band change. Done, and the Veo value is -2.5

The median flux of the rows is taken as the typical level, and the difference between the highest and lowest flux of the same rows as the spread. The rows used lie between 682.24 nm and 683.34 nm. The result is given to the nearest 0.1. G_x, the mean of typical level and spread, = 11.7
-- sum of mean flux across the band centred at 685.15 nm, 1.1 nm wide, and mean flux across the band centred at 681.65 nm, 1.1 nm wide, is 46.7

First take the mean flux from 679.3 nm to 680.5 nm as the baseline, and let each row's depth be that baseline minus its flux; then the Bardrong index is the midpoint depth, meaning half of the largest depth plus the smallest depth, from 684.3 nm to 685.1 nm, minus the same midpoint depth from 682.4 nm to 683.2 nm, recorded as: 0.5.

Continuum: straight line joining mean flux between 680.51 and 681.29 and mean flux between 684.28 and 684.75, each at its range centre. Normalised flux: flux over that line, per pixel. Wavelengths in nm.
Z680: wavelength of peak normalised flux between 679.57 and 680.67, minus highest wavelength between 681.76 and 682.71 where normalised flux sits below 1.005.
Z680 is -2.04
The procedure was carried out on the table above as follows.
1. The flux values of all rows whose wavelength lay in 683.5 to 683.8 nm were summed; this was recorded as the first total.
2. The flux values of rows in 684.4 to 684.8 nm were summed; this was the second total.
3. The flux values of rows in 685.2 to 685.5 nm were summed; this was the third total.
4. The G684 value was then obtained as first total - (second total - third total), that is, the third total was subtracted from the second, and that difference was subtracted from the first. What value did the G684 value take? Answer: 48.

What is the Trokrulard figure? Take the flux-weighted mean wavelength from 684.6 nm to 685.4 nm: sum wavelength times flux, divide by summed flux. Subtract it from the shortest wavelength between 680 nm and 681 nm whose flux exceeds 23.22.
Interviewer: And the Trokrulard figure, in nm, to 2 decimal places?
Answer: -4.87 nm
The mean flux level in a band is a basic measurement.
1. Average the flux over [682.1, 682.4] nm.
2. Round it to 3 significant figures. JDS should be 23.5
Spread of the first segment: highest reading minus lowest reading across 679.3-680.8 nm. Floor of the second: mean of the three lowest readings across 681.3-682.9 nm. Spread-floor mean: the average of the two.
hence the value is 11.5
